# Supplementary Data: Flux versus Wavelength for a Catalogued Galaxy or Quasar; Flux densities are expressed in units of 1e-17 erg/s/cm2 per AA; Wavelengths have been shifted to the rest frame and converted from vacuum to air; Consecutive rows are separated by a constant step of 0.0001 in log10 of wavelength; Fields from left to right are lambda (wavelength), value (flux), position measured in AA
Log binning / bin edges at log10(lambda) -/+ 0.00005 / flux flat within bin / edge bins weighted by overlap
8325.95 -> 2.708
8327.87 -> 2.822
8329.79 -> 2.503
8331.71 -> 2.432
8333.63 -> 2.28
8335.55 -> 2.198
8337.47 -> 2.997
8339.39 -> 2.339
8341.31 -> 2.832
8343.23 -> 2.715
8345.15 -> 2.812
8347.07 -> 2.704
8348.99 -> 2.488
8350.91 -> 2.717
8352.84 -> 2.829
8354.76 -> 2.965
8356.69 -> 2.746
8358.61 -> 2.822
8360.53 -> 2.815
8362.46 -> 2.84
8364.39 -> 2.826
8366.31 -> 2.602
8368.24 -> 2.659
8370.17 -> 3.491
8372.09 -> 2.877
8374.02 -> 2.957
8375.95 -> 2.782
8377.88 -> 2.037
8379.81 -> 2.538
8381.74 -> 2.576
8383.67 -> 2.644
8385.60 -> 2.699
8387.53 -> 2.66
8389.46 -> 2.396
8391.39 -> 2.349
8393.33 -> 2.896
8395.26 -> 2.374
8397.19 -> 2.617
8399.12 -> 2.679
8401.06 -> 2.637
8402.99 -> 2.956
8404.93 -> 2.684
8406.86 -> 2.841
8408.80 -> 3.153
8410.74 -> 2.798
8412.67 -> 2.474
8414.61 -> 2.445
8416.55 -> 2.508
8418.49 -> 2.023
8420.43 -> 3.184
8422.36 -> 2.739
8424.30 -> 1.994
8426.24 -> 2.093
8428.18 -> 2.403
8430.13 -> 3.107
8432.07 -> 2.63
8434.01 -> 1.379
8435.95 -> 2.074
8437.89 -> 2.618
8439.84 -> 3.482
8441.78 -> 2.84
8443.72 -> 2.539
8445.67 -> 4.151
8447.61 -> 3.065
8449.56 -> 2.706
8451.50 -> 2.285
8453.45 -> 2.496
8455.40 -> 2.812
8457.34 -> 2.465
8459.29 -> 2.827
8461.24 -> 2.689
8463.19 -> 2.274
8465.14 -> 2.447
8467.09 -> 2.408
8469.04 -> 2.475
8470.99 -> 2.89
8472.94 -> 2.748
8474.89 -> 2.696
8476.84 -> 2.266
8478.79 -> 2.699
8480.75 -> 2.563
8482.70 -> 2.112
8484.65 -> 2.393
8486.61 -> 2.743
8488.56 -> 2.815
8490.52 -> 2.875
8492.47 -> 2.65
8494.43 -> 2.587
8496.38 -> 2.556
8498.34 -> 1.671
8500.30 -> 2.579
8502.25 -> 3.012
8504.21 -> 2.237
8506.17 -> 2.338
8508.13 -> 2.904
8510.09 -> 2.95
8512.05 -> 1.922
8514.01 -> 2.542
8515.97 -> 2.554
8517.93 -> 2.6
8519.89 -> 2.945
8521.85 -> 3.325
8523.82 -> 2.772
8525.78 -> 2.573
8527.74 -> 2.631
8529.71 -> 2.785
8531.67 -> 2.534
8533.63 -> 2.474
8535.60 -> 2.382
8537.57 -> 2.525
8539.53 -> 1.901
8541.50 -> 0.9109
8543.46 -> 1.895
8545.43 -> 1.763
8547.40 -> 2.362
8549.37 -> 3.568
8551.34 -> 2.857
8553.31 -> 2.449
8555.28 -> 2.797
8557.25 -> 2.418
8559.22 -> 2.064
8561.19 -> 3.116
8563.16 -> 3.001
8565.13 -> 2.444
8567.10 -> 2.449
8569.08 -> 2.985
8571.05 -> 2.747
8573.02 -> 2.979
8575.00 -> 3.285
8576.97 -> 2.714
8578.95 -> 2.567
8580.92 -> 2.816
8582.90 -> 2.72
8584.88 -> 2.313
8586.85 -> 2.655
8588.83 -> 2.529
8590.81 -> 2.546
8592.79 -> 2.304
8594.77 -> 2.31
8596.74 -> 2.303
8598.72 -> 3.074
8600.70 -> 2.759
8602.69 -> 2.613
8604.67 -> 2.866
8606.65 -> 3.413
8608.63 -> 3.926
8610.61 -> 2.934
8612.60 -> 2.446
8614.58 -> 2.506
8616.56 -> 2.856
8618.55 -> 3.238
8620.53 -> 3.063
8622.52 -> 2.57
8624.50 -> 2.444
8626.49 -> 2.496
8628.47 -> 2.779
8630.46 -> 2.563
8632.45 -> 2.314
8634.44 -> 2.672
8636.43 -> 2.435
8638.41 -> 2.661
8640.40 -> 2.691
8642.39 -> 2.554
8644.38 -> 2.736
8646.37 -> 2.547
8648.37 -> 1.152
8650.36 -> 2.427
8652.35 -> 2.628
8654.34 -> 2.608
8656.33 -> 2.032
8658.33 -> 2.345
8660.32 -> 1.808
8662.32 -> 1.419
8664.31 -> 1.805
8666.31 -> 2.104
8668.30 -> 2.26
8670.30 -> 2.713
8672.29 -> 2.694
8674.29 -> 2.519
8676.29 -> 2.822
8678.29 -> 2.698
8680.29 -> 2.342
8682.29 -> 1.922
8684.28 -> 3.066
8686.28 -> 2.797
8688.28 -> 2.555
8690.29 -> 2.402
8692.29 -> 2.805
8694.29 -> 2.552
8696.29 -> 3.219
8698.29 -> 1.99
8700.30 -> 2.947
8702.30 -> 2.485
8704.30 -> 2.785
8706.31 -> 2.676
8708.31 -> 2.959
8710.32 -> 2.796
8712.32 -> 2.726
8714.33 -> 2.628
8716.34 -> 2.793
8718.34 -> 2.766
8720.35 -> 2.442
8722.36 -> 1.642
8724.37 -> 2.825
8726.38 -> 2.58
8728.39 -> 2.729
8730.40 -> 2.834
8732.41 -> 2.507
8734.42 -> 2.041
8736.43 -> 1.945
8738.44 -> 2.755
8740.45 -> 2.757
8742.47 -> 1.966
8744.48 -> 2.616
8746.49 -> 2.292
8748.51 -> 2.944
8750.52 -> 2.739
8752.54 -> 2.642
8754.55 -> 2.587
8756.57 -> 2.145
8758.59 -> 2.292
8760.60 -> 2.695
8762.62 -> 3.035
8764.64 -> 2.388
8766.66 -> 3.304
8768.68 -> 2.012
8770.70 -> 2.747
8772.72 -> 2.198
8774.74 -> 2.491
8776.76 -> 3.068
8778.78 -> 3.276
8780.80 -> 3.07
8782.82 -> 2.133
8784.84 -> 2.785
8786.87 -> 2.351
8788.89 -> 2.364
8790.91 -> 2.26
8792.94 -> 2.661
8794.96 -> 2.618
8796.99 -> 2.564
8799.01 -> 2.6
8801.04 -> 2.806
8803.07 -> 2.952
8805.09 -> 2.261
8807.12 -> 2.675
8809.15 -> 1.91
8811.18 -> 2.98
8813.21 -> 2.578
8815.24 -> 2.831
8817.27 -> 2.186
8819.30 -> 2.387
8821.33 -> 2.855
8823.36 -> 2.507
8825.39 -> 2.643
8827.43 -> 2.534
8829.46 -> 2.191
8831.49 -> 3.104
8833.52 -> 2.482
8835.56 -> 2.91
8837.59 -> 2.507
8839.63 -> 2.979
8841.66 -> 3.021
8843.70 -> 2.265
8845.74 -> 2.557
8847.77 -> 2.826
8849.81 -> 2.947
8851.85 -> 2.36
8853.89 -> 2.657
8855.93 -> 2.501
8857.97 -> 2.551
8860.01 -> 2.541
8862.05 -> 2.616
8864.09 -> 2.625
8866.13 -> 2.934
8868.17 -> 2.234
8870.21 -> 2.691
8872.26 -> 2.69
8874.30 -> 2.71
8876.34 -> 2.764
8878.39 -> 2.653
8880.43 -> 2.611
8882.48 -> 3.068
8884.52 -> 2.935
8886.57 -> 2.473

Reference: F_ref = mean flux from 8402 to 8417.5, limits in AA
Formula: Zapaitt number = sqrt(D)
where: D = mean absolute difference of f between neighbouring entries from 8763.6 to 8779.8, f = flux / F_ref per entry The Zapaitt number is 0.49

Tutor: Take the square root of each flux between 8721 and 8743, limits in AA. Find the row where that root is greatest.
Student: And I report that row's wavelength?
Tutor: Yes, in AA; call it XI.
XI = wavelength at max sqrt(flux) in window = 8730.40 AA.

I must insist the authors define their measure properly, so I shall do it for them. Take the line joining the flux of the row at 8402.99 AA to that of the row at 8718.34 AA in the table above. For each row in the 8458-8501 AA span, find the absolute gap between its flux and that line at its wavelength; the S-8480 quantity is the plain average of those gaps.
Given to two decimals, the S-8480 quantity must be 0.37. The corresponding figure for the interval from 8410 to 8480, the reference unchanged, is 0.46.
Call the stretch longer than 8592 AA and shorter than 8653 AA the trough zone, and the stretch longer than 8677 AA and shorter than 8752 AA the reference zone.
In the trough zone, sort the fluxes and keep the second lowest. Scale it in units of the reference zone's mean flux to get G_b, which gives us 0.89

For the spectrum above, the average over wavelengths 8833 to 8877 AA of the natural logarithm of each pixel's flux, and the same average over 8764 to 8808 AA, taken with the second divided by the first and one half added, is 1.48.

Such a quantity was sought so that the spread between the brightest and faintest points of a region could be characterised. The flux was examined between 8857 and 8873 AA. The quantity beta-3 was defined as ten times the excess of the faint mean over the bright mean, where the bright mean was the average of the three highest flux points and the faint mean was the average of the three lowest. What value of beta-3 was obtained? -3.3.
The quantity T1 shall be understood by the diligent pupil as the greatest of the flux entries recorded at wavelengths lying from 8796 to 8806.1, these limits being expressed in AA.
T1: 2.952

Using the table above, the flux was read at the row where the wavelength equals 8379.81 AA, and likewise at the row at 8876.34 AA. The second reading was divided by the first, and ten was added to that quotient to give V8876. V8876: 11.1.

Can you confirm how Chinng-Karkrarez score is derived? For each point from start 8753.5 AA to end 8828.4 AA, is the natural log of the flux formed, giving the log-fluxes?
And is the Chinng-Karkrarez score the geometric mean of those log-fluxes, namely 0.93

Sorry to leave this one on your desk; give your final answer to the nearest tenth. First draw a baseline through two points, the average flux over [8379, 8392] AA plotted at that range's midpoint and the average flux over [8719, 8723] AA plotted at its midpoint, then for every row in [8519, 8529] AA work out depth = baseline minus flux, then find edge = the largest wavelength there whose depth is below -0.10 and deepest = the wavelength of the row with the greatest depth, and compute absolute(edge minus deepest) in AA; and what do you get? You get 2.0 AA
